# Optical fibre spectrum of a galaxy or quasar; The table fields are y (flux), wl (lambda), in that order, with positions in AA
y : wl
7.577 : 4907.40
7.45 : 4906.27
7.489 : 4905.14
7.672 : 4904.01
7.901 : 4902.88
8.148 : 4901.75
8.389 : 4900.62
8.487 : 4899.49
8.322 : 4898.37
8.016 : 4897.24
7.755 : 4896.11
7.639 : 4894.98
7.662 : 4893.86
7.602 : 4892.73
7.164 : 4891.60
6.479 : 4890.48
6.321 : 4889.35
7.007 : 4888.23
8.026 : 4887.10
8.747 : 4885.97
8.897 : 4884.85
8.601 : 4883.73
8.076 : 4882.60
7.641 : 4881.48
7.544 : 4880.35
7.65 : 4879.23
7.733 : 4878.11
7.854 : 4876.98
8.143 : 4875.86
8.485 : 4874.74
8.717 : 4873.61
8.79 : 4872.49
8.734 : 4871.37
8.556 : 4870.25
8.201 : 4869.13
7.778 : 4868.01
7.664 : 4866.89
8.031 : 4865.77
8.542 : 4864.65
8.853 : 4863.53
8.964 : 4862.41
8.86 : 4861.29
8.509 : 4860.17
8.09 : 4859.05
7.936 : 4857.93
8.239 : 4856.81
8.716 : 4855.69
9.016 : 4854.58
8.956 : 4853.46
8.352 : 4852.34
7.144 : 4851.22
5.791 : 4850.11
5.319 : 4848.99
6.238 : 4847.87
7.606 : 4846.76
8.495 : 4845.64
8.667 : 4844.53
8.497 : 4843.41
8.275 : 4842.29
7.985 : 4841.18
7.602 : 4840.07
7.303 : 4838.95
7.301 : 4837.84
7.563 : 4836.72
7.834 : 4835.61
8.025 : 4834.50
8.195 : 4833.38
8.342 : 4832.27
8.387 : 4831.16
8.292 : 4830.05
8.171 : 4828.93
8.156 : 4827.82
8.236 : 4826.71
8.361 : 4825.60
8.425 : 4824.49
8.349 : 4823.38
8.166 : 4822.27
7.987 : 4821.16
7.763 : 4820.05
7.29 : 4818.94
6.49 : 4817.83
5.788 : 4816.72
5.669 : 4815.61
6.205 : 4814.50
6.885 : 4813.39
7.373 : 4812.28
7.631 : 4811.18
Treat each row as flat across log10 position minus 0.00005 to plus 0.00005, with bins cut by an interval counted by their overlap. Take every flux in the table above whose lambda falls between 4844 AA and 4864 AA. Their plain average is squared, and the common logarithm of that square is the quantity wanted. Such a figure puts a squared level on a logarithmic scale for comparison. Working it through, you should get 1.80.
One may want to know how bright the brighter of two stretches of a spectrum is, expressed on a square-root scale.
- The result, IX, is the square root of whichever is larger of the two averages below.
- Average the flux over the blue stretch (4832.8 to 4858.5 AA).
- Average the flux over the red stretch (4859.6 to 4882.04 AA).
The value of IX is 2.87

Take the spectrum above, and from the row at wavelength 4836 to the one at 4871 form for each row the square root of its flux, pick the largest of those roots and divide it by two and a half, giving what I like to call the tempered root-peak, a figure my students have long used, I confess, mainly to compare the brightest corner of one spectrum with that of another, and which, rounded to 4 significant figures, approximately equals 1.201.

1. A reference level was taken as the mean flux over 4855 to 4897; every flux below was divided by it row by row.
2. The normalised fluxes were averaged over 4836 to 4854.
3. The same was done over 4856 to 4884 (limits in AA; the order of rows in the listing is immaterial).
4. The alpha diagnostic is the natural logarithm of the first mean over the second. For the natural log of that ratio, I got -0.086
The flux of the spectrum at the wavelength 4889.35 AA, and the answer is 6.321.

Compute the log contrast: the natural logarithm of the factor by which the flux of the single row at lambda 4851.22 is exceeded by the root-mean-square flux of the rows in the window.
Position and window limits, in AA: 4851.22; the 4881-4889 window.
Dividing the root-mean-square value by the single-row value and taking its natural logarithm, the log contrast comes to 0.13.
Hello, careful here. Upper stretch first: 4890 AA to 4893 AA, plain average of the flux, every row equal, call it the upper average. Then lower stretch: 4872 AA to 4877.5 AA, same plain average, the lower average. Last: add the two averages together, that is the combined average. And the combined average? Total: 15.5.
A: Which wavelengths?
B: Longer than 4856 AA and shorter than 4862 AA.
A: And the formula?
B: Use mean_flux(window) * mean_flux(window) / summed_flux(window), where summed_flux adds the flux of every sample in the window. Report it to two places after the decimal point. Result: 1.67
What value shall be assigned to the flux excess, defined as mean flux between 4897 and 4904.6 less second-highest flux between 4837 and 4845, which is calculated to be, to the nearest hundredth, -0.36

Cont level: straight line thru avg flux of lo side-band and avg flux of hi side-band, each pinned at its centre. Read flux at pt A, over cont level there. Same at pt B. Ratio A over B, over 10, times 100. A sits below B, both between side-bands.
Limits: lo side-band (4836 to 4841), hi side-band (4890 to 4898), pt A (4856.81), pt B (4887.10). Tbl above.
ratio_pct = 10.3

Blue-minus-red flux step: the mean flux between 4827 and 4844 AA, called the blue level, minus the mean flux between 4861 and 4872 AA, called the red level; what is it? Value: -0.42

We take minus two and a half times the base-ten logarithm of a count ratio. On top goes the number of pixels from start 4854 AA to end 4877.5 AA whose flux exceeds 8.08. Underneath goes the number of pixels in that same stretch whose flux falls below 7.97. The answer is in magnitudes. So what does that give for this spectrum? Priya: -1.5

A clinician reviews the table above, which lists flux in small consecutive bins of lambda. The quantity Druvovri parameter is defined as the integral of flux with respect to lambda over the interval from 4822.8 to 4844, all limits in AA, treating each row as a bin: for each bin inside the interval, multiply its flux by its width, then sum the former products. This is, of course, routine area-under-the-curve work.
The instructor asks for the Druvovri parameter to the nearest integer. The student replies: 171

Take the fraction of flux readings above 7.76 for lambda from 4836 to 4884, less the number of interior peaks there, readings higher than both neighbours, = -3.3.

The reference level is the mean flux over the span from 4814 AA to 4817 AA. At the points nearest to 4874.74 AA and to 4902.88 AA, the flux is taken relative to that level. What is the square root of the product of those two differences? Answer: 2.3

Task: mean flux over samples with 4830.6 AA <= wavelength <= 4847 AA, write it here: 8.01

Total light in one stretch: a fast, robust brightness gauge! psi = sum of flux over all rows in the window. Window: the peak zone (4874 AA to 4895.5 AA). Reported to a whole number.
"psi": 147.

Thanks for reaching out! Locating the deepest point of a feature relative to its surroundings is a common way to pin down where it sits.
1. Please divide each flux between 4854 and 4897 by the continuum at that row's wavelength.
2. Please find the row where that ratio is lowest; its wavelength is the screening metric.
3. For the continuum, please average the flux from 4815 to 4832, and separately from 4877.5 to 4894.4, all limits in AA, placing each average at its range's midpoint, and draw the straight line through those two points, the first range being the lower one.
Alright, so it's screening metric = 4889.35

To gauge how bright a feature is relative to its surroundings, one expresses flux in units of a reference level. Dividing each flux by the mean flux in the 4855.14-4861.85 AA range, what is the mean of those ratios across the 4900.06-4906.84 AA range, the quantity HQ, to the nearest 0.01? 0.93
